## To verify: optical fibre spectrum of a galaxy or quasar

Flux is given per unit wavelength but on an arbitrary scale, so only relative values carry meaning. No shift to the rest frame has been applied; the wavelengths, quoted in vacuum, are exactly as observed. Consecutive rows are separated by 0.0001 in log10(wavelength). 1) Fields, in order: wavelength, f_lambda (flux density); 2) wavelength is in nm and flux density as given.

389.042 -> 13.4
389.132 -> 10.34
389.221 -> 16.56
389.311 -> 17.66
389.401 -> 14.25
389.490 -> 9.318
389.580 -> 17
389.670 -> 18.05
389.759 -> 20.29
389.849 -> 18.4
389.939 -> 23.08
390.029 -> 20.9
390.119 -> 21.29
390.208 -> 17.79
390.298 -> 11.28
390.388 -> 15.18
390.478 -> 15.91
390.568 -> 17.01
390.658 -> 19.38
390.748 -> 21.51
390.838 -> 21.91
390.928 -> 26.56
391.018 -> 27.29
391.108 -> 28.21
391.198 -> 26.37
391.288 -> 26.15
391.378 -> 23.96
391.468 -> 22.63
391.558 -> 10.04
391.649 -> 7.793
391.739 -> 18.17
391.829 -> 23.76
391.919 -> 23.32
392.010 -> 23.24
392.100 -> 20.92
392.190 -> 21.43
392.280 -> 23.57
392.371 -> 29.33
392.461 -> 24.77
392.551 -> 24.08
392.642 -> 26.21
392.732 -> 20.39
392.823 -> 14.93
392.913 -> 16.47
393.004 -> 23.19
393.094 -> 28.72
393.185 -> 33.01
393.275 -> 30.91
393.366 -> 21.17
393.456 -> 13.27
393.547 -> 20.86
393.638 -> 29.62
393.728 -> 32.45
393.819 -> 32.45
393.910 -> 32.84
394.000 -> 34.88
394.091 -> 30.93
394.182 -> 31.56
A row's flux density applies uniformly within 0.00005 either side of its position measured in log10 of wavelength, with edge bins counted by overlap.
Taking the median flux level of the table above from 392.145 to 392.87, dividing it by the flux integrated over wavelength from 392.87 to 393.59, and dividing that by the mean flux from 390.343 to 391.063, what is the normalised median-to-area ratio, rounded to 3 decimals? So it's 0.068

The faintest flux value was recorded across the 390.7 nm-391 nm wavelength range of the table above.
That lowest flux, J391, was 21.51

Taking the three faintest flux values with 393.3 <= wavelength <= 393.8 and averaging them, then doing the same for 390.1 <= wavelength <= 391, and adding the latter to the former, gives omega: 33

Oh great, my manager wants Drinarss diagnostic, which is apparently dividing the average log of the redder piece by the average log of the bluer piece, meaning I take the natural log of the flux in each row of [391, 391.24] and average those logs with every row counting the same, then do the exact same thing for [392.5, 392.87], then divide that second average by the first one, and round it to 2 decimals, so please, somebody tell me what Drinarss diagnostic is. 0.92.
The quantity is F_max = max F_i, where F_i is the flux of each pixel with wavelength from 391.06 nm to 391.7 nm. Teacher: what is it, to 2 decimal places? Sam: 28.21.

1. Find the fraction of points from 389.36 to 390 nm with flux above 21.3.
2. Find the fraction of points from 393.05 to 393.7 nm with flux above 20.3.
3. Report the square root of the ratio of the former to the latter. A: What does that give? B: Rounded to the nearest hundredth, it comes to 0.41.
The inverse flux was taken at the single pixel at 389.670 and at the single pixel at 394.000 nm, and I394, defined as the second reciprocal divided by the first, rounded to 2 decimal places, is 0.52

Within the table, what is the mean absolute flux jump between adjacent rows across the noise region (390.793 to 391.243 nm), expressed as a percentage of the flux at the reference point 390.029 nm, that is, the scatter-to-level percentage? 10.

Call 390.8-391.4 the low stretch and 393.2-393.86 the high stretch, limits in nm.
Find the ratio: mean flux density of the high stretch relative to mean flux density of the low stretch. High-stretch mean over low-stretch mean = 1.0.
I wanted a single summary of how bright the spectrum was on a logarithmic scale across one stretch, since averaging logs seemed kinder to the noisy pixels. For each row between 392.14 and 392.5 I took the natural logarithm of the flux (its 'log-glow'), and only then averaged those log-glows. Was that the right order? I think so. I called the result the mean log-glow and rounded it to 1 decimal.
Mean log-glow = 3.2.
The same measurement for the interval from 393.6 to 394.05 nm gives 3.5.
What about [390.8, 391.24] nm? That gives 3.3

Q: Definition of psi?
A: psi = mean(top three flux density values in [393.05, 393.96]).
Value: 33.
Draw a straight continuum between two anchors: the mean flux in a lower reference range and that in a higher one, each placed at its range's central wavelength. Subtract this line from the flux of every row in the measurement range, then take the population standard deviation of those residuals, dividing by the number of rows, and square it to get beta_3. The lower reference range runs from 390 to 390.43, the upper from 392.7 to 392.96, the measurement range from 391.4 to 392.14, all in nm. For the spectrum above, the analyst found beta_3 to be 35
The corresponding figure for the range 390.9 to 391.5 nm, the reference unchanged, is 3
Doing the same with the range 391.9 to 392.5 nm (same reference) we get 7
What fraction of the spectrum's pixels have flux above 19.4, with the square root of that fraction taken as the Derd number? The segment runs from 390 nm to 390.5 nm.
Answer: 0.58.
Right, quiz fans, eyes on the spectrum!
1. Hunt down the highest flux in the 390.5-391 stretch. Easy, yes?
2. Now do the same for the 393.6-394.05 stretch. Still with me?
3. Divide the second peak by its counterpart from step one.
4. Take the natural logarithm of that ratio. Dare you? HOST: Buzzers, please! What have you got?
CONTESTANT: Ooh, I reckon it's 0.27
